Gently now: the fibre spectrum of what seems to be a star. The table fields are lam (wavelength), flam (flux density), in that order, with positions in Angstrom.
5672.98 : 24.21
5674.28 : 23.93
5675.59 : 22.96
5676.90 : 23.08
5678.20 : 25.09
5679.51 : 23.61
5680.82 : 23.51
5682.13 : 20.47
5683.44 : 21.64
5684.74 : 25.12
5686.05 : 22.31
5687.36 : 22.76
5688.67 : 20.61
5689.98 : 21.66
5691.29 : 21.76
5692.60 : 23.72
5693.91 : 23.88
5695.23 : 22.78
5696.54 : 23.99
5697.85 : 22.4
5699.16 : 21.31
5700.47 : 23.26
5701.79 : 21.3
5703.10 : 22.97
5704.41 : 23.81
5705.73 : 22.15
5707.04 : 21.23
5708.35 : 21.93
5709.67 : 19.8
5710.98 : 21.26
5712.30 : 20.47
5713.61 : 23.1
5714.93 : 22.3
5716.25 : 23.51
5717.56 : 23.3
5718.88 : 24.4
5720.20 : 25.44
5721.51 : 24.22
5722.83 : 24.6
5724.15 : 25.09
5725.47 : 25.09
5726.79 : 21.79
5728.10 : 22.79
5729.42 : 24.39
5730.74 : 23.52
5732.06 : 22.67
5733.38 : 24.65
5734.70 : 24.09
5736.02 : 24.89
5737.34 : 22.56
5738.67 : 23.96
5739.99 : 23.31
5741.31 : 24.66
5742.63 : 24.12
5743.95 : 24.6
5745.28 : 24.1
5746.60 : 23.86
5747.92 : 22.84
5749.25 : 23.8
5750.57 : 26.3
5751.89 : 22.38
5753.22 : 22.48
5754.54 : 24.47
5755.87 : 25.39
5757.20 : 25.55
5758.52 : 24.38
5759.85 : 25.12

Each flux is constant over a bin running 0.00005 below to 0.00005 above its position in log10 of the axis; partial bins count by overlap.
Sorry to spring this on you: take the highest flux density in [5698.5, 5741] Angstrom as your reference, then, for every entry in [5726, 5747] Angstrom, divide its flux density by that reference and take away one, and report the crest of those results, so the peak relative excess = -0.022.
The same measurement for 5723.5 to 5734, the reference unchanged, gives -0.014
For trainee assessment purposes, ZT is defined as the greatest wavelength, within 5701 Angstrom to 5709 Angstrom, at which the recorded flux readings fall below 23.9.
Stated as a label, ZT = 5708.35 Angstrom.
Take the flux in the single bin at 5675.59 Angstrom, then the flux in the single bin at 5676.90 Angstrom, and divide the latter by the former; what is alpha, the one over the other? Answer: 1.01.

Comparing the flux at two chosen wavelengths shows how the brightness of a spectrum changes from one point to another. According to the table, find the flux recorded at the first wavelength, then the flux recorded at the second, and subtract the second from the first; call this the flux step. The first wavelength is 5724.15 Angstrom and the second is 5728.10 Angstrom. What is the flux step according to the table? 2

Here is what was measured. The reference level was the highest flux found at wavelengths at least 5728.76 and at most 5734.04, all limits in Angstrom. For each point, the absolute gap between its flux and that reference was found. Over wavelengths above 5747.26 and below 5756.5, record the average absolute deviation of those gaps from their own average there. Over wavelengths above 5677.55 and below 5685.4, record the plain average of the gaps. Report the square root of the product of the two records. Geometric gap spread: 1.08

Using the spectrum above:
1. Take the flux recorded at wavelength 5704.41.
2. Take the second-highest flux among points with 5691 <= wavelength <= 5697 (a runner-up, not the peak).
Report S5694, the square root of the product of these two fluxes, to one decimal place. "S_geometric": 23.8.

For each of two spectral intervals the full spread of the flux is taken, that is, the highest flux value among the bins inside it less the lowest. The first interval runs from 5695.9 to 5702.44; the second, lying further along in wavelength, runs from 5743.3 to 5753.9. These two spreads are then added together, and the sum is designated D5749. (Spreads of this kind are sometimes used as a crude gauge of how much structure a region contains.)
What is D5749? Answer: 6.6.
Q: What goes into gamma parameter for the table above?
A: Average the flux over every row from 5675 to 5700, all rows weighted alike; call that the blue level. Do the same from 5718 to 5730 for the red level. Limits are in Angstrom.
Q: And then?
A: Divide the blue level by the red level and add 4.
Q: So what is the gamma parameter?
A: 4.94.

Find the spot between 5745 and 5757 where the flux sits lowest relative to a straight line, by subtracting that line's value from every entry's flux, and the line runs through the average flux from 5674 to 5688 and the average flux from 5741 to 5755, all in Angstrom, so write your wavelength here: 5751.89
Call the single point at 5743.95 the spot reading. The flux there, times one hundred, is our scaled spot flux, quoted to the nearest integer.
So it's 2460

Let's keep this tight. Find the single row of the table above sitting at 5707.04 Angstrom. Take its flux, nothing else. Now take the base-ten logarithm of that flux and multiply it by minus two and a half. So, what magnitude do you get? -3.32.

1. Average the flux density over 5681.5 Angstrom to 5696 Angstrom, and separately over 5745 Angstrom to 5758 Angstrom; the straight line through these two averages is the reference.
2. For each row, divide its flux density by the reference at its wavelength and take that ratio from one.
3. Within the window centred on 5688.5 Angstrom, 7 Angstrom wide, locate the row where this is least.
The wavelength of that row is 5687.36 Angstrom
